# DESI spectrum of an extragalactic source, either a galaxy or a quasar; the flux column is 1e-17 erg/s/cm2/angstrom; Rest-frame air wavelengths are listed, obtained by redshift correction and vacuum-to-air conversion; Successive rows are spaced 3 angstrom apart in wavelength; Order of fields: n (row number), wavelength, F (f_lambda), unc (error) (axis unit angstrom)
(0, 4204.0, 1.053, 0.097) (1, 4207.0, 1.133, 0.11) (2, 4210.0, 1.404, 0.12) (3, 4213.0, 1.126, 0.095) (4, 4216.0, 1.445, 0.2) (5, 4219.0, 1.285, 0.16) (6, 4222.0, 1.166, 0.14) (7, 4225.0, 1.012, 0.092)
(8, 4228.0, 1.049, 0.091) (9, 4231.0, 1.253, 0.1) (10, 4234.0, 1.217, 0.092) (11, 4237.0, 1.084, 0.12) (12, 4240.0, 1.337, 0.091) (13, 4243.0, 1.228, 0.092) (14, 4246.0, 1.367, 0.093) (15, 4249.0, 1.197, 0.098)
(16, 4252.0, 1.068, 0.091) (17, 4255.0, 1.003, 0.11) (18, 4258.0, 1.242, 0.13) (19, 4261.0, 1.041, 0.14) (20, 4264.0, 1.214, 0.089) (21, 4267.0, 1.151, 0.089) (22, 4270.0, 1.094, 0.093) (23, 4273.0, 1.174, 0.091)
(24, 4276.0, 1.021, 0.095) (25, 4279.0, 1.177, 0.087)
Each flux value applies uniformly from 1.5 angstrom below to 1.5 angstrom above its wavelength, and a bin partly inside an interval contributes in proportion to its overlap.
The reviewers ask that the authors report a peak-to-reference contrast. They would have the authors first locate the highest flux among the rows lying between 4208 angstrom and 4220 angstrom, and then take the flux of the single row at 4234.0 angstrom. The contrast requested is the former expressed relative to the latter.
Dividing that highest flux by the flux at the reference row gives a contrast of 1.19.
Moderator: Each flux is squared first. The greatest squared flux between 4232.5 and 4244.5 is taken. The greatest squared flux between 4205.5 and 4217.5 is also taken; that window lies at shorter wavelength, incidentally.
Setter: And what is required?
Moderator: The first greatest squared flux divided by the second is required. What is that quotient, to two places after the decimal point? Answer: 0.86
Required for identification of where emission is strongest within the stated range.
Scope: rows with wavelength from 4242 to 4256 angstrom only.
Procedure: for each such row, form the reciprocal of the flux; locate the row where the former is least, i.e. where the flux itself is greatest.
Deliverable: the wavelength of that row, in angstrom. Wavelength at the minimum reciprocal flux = 4246.0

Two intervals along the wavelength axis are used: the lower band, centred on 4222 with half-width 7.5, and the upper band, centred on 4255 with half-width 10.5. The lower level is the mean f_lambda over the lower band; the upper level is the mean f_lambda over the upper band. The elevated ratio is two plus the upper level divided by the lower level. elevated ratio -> 2.98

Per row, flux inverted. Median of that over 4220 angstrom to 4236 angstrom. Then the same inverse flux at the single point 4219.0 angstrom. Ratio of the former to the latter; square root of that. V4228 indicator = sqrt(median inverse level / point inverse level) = 1.05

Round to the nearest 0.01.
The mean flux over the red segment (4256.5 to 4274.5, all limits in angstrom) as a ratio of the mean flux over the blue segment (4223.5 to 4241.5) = 0.99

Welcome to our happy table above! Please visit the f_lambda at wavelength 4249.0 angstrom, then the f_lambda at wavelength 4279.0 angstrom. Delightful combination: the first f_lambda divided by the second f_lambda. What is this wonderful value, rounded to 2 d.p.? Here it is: 1.02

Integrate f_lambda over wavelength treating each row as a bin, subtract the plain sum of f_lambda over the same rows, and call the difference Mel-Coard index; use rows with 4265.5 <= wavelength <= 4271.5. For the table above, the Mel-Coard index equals 4.49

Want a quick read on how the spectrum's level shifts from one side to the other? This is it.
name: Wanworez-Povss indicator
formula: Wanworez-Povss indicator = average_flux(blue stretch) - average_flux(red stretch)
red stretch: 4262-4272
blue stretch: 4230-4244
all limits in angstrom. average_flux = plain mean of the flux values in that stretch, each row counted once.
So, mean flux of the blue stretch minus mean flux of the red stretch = 0.07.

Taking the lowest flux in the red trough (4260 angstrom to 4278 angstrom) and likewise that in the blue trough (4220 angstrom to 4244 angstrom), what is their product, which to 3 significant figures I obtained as 1.03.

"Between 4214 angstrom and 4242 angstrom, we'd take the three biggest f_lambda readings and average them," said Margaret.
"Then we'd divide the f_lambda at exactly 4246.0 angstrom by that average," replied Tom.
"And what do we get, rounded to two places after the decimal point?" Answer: 1.01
